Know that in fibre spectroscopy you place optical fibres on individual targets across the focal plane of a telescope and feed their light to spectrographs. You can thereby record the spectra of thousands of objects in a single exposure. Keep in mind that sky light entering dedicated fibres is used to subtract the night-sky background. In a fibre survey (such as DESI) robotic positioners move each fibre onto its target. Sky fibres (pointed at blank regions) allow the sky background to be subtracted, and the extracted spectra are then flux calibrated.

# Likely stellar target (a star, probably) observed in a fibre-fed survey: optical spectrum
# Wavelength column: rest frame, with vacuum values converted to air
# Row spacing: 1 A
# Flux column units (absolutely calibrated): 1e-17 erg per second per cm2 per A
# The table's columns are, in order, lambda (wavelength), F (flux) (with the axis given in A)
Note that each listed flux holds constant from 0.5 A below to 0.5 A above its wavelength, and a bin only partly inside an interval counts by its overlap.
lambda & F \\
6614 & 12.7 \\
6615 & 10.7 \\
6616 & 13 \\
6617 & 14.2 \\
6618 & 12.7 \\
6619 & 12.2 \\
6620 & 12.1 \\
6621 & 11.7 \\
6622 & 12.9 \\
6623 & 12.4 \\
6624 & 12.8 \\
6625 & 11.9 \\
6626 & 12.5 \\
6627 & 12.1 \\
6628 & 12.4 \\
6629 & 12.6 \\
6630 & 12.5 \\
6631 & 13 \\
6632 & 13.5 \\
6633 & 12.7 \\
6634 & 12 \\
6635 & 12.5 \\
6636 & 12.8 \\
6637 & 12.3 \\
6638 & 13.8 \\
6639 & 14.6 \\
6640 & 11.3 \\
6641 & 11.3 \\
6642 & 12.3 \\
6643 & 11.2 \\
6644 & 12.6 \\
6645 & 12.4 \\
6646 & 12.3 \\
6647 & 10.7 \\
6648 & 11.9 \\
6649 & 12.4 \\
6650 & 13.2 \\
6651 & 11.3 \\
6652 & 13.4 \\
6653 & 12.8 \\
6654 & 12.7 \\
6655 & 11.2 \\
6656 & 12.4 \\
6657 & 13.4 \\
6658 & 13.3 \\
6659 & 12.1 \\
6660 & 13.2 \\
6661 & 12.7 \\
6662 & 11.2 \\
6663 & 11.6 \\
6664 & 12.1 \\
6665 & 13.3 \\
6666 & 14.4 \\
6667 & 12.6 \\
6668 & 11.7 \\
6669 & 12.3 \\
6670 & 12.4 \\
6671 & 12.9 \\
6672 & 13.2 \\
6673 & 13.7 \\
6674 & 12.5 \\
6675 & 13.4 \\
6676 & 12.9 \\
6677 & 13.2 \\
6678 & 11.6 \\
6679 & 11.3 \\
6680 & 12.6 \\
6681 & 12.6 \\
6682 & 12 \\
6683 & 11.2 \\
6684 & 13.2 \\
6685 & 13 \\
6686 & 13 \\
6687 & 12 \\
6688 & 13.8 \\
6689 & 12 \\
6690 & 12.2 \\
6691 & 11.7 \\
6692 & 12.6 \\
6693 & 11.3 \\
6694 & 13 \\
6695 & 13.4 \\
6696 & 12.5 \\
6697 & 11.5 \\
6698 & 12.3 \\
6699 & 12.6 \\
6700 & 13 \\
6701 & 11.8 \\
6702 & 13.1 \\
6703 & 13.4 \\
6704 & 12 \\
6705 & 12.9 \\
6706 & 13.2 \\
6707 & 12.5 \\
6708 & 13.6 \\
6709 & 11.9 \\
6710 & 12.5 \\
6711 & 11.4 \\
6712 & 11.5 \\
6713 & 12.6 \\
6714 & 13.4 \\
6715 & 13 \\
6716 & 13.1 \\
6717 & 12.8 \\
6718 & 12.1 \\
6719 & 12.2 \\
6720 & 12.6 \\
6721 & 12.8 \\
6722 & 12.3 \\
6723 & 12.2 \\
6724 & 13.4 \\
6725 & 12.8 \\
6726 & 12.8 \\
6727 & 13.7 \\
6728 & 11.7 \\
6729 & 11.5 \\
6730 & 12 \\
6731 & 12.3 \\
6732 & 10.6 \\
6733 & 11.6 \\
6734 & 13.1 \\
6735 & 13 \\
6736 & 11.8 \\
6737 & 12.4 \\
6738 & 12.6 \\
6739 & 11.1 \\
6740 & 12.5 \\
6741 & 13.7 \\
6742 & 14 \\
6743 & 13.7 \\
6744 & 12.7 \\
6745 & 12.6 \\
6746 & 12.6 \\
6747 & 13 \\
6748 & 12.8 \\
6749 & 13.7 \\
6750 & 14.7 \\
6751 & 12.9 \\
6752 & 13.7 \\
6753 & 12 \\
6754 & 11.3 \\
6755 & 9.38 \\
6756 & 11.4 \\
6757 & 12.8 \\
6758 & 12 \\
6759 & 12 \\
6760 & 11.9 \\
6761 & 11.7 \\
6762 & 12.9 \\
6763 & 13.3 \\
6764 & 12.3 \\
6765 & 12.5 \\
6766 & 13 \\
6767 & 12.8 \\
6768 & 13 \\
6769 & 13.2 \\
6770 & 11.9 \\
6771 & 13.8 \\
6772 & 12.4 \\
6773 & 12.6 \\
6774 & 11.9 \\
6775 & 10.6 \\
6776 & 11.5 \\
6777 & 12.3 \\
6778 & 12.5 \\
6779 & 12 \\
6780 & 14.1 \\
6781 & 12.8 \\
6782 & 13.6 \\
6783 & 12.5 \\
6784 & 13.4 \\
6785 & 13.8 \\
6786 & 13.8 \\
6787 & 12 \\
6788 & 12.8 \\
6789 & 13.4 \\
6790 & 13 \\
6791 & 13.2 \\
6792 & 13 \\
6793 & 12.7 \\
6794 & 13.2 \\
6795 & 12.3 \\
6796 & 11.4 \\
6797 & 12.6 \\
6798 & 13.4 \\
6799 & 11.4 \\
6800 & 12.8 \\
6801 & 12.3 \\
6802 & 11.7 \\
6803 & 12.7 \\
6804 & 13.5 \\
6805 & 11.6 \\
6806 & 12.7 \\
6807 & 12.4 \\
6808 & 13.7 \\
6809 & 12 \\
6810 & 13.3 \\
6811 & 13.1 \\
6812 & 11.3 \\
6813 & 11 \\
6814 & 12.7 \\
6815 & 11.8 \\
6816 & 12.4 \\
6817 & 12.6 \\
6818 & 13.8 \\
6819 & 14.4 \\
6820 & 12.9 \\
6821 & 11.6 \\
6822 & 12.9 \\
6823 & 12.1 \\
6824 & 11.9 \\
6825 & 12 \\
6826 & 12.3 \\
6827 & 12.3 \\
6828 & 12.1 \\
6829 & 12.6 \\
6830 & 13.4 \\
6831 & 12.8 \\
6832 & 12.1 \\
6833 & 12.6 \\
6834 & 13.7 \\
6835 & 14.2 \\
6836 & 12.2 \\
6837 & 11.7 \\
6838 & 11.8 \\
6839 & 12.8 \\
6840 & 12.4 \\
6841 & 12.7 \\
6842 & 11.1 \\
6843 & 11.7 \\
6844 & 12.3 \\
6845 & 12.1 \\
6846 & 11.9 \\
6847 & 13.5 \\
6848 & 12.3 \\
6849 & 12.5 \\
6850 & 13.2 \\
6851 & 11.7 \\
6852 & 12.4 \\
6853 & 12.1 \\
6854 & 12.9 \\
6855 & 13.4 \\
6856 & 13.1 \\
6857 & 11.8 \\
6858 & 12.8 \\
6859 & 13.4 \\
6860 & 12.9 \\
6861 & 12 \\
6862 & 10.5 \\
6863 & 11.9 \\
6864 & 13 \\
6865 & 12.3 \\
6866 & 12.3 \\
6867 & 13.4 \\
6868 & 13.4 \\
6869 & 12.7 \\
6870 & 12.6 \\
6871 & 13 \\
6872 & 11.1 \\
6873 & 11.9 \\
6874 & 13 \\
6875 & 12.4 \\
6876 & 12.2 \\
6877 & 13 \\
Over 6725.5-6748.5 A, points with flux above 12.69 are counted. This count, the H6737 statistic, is 10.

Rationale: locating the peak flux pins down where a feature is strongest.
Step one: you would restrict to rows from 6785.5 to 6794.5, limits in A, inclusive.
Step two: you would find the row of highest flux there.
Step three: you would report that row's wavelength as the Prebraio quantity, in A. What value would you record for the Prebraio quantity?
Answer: 6786 A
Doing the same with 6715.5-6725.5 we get 6724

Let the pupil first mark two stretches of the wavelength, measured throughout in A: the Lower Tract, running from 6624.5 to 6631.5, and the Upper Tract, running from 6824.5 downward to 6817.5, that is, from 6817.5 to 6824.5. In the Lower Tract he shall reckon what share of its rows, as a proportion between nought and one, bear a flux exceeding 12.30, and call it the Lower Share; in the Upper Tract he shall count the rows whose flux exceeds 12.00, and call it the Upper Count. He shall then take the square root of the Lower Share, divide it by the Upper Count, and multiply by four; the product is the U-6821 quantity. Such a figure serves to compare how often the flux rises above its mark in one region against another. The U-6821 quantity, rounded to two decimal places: 0.68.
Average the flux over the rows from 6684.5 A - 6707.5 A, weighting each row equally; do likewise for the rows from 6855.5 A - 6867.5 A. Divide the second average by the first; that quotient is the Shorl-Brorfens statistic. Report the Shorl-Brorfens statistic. 0.99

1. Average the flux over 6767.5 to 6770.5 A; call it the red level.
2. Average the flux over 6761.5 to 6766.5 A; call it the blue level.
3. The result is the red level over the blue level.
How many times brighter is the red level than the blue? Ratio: 0.99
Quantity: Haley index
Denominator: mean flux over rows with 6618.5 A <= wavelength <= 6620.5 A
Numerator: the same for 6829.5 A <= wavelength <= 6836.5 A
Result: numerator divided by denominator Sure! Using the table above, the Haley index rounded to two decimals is 1.07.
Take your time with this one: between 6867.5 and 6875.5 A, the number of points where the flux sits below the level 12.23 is 2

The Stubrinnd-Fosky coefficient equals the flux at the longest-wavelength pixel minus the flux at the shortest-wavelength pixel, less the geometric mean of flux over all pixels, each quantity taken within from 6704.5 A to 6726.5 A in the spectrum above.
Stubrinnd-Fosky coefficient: -12.7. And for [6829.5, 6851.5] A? -14.2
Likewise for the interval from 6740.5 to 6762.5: -13.4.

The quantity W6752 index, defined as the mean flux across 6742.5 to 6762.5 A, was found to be 12.5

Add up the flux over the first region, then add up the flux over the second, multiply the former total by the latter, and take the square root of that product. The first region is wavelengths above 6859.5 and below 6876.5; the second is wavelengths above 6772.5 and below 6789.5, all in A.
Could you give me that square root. 213.1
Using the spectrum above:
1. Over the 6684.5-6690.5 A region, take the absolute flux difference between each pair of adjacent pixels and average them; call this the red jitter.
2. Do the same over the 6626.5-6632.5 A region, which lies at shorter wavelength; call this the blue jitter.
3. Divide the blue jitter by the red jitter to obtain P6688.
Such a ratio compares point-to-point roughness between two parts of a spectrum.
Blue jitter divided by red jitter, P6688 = 0.3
